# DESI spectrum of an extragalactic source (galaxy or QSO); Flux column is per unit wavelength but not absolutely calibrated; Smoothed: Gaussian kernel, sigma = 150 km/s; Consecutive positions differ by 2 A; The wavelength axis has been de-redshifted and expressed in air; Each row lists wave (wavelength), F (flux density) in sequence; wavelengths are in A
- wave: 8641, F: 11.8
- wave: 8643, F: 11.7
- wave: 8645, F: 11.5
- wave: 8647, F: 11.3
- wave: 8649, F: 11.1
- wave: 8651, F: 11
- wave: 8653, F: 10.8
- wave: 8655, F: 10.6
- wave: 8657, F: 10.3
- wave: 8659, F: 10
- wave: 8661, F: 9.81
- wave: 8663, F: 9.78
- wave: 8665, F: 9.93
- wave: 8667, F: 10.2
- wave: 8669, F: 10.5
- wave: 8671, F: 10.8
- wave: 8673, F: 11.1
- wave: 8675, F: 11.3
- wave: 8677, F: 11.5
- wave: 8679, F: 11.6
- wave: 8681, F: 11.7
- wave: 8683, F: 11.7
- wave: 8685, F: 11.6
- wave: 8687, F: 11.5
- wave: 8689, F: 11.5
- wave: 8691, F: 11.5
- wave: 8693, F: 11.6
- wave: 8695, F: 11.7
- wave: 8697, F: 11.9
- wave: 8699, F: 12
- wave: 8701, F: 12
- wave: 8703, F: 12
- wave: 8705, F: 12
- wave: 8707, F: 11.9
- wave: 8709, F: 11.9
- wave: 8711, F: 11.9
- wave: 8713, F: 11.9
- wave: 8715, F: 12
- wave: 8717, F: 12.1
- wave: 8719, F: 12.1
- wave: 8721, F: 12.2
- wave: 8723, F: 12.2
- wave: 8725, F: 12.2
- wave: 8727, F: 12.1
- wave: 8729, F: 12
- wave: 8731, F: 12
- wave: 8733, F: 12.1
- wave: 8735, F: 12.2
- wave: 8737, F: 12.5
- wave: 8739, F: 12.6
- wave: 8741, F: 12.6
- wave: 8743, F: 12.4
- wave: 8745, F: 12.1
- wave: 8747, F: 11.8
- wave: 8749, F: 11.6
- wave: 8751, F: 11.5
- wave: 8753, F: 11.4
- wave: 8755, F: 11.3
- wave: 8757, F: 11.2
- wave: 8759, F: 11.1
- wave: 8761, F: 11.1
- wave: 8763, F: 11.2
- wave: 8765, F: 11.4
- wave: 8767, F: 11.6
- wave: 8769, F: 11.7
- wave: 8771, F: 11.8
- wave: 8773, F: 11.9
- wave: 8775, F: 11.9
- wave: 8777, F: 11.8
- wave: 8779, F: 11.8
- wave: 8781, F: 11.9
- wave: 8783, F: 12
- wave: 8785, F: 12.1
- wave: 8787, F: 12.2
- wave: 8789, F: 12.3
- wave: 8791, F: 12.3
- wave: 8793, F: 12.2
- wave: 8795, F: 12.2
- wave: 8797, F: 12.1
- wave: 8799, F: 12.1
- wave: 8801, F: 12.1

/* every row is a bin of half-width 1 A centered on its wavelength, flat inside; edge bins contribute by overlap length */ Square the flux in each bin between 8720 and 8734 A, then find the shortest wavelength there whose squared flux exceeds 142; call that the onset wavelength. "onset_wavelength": 8721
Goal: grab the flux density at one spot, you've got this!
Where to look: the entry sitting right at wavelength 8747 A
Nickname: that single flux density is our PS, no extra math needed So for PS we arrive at 11.8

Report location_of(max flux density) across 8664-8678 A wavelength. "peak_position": 8677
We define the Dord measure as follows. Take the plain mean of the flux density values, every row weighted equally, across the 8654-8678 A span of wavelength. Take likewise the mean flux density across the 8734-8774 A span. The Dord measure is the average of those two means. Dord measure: 11.1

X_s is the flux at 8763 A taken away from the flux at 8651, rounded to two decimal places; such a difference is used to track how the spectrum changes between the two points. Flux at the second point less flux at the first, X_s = -0.20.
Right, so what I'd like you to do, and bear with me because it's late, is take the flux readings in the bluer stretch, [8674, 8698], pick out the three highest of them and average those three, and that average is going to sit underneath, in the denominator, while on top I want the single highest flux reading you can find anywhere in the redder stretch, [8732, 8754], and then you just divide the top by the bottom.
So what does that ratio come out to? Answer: 1.07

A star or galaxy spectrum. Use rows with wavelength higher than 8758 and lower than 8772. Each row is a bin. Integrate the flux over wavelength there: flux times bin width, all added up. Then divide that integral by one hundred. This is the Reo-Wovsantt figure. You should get 1.6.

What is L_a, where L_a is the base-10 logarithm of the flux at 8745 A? 1.08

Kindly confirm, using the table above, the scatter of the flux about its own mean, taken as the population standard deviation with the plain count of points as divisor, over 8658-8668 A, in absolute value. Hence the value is 0.15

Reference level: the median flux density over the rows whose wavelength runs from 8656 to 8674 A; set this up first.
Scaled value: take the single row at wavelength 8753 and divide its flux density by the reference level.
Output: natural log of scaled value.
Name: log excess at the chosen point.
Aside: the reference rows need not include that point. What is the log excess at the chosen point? 0.111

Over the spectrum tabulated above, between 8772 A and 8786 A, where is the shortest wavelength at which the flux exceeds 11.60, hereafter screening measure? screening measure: 8773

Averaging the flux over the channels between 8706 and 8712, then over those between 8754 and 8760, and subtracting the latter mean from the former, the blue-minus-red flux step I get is 0.7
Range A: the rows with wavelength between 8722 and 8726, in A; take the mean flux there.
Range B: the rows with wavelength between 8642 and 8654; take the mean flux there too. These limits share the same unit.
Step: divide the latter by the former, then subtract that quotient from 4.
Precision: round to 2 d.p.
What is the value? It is 3.08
